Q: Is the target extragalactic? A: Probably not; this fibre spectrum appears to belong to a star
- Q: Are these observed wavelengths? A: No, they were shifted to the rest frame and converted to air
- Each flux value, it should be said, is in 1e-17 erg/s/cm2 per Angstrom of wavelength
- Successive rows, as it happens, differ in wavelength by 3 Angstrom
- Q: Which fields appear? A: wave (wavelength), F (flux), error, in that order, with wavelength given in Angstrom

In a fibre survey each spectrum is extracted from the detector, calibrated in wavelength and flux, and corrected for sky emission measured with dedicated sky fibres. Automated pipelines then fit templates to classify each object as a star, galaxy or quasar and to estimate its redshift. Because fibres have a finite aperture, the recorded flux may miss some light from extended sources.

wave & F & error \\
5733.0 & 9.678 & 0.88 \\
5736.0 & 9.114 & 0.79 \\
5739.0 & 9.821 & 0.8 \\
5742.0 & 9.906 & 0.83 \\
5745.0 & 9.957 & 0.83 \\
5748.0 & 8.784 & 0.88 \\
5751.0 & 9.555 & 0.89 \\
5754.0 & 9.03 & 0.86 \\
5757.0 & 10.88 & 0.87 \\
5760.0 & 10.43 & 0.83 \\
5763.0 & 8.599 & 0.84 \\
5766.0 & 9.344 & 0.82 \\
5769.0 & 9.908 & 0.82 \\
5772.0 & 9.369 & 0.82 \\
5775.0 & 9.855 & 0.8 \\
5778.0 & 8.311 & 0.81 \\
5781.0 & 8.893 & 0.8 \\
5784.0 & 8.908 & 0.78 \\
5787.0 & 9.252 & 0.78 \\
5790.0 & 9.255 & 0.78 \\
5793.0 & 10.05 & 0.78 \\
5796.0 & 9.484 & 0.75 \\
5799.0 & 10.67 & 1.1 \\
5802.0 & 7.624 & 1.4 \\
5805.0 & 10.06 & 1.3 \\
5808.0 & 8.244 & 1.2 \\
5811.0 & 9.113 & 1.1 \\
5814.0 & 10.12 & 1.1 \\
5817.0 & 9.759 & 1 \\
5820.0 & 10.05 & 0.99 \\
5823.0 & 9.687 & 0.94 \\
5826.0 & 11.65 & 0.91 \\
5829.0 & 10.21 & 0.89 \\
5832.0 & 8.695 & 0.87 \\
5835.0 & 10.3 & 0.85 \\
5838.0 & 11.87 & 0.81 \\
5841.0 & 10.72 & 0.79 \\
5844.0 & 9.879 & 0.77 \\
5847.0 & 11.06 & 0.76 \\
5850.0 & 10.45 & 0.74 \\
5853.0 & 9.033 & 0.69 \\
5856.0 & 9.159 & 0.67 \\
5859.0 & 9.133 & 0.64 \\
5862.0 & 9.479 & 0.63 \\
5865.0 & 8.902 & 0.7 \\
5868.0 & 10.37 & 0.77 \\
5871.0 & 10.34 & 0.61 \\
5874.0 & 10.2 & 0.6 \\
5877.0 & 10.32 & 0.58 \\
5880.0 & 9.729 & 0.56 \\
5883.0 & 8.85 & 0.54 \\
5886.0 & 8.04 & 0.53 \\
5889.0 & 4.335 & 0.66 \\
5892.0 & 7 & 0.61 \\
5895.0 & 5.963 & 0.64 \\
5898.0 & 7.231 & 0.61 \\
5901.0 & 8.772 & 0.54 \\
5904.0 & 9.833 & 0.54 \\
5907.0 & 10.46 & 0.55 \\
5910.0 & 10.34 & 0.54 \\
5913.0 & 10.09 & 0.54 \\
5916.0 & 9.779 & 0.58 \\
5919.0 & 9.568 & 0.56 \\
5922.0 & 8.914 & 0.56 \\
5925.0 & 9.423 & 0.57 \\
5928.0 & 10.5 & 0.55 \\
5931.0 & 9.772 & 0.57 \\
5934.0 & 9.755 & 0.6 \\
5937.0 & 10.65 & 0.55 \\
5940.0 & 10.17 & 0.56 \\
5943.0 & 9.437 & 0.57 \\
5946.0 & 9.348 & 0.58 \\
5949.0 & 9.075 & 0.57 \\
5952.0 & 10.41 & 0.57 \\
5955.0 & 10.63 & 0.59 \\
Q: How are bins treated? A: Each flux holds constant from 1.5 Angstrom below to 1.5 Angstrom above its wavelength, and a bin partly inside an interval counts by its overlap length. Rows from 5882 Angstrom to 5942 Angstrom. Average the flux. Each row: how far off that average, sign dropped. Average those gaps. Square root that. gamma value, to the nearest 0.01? 1.13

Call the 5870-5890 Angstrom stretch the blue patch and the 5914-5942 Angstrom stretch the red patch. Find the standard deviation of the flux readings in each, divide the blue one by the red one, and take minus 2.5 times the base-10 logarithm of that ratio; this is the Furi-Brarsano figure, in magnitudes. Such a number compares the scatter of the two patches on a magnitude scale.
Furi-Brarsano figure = -1.5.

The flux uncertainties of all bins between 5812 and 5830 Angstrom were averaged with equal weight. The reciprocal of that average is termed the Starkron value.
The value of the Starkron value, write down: 1.0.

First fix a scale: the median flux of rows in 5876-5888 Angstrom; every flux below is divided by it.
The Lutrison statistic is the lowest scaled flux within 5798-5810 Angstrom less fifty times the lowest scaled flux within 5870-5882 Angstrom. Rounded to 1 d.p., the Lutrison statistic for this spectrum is -51.5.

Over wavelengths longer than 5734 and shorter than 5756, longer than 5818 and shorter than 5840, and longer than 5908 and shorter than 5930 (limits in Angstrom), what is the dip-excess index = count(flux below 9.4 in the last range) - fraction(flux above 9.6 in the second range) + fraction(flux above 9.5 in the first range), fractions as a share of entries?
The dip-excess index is 0.71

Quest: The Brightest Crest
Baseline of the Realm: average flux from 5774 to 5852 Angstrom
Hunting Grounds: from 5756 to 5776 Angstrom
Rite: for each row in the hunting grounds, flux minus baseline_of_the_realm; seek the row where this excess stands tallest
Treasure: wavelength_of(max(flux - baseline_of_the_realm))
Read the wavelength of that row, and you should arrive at 5757.0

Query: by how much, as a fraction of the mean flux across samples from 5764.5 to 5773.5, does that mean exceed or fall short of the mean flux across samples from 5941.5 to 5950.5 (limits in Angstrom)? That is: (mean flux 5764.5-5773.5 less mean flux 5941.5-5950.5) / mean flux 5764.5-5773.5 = 0.027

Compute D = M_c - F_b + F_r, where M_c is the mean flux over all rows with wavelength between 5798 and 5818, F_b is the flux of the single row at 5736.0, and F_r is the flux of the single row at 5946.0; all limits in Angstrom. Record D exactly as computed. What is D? 10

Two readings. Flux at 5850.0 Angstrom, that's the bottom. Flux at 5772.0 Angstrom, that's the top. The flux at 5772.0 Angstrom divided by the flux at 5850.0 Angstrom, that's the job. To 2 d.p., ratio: 0.90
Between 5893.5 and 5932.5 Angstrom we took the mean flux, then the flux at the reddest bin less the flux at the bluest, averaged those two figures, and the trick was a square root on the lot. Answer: 2.56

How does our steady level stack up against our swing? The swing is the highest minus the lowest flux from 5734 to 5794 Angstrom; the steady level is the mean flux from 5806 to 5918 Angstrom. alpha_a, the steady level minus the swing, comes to 6.9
